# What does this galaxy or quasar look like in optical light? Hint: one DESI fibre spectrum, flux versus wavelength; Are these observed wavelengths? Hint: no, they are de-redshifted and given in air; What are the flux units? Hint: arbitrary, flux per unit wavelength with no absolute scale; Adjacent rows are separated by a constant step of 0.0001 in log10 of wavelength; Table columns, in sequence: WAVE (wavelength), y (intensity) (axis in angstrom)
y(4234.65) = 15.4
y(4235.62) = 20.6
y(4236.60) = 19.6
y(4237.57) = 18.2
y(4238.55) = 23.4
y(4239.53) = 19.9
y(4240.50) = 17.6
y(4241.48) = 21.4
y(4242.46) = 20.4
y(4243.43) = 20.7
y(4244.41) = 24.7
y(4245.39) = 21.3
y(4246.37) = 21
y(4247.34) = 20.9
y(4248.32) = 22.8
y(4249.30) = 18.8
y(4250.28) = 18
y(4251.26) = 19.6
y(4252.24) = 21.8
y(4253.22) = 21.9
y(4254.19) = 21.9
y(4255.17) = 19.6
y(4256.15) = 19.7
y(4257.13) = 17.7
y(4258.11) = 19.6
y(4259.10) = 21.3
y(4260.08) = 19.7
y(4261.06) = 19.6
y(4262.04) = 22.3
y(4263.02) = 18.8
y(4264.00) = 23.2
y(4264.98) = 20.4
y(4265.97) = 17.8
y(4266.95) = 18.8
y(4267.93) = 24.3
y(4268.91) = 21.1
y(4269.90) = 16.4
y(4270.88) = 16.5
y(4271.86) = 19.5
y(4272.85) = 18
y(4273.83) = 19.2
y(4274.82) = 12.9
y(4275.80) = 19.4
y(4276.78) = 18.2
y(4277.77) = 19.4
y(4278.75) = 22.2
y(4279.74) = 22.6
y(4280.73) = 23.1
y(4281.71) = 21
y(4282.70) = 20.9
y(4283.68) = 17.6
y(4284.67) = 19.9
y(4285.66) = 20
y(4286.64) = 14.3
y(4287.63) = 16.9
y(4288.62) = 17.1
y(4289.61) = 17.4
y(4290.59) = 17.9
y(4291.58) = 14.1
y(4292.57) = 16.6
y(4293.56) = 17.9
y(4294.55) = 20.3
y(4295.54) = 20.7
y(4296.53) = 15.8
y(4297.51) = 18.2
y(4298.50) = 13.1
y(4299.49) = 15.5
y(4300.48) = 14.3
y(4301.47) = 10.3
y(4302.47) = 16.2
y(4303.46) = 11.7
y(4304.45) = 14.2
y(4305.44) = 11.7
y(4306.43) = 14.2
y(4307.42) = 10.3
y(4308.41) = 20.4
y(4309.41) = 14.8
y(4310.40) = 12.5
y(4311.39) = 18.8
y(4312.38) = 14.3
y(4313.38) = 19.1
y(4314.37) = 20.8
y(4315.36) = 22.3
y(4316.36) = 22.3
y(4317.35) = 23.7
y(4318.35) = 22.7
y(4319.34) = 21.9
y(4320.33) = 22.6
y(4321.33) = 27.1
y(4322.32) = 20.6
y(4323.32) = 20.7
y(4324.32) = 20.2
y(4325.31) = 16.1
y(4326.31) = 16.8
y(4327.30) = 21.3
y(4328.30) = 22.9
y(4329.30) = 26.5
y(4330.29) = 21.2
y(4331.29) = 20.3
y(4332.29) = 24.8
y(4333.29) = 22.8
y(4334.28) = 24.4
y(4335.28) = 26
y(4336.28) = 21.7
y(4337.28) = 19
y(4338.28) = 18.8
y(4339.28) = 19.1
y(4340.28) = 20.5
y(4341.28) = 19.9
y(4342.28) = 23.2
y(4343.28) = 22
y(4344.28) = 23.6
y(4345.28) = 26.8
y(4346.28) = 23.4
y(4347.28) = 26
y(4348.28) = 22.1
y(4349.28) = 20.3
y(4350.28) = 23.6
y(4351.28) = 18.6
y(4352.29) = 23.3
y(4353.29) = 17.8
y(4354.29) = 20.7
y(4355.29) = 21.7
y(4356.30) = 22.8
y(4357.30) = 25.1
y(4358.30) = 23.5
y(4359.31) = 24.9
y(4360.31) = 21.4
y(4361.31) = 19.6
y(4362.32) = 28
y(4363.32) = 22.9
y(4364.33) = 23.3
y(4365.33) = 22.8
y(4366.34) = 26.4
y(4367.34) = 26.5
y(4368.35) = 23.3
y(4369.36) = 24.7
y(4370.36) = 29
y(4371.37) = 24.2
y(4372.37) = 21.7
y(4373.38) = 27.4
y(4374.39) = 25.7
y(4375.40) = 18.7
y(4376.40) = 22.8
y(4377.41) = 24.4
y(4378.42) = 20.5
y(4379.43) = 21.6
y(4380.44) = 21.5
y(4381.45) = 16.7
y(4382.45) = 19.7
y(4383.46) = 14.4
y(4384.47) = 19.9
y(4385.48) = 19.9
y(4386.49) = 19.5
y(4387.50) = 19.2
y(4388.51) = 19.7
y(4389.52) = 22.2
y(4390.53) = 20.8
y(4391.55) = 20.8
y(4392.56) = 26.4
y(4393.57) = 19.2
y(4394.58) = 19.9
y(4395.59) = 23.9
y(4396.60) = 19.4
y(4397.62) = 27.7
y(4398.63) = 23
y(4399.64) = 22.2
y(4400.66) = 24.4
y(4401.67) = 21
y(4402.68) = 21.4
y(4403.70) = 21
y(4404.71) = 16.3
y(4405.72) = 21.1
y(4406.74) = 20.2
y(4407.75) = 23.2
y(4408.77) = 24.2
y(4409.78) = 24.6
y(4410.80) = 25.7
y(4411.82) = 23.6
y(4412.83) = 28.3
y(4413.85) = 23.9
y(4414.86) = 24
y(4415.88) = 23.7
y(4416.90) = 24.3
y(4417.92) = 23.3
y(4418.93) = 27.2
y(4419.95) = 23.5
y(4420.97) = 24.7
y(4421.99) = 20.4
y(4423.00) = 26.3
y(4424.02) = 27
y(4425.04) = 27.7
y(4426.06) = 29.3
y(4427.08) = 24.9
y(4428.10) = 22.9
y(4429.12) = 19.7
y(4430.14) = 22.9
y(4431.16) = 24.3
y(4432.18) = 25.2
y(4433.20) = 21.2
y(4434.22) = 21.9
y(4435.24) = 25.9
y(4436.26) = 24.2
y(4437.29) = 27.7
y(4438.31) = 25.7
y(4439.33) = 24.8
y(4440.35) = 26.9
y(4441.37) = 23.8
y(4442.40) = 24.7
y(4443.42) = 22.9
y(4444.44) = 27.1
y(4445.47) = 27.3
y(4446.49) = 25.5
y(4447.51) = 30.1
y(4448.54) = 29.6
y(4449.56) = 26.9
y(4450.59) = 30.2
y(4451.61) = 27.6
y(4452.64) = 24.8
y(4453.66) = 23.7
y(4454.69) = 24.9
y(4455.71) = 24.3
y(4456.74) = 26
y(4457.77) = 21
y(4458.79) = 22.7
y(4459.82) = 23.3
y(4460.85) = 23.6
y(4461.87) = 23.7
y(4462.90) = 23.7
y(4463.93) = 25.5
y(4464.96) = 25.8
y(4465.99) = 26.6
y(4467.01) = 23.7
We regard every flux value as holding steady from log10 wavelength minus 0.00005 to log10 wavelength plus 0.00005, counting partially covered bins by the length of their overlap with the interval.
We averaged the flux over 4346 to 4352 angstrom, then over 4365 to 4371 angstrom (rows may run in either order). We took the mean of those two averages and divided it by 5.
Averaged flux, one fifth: 4.78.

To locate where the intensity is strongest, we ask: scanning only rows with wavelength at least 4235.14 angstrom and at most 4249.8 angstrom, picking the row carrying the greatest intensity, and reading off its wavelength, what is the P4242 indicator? 4244.41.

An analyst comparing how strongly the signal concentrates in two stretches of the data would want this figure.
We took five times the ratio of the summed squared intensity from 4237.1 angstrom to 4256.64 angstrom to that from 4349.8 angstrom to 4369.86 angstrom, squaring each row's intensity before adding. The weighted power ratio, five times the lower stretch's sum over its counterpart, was 4.0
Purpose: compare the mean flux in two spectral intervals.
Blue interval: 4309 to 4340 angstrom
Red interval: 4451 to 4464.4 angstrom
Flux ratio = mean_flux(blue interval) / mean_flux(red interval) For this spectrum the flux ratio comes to 0.86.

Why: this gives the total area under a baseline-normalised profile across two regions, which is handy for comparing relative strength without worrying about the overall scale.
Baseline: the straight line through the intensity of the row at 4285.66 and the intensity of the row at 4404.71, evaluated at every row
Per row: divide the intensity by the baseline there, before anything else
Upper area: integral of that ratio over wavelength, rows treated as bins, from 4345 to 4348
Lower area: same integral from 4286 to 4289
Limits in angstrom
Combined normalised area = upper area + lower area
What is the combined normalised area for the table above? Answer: 6.6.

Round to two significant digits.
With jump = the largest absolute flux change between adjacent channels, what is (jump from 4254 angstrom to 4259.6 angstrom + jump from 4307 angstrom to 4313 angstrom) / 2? 6.2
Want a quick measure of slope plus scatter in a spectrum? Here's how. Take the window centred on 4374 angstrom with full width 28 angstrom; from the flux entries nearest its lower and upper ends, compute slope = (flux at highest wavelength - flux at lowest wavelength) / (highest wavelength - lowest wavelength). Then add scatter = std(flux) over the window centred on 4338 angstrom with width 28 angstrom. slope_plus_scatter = 2.7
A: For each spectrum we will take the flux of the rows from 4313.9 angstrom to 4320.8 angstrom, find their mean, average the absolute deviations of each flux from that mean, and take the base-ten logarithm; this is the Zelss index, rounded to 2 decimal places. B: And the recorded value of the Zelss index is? -0.24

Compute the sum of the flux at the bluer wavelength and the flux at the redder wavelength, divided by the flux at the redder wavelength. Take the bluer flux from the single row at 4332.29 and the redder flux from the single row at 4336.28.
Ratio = 2.1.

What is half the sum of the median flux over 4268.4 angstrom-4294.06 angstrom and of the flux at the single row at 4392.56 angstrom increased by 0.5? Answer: 22.5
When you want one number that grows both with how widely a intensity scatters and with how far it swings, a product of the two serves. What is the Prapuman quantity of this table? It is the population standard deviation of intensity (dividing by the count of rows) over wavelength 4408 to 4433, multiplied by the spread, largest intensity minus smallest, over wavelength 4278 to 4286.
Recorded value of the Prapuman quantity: 12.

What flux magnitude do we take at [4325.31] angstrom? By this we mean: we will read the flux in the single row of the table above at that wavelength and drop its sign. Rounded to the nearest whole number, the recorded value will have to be 16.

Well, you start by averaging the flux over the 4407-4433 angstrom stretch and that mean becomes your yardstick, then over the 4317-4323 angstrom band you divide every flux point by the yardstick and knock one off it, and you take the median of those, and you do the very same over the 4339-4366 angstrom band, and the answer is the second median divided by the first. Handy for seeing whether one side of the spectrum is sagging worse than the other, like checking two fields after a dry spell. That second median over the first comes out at 0.92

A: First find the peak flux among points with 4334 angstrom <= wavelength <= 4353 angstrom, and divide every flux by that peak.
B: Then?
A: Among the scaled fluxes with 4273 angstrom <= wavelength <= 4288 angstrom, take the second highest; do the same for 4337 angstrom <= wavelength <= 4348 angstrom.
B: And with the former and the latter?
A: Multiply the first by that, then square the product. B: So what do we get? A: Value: 0.67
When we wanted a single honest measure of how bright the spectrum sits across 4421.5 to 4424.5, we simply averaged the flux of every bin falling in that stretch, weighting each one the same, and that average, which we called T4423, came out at 24.6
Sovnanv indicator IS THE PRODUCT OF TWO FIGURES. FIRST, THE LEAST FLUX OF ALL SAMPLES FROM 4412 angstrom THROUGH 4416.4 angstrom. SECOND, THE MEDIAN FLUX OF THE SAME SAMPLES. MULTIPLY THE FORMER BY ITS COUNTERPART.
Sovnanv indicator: 568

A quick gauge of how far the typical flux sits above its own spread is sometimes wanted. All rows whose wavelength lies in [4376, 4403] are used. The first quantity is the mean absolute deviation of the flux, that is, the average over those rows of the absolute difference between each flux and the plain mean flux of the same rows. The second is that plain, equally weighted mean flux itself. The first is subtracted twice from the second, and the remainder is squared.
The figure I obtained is 294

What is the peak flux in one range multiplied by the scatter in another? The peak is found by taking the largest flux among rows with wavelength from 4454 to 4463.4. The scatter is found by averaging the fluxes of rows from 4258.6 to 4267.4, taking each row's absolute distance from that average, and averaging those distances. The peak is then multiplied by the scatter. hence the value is 37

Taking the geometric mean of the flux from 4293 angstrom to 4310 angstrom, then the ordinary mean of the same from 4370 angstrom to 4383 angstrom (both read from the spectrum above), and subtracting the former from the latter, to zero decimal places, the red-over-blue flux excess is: 8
